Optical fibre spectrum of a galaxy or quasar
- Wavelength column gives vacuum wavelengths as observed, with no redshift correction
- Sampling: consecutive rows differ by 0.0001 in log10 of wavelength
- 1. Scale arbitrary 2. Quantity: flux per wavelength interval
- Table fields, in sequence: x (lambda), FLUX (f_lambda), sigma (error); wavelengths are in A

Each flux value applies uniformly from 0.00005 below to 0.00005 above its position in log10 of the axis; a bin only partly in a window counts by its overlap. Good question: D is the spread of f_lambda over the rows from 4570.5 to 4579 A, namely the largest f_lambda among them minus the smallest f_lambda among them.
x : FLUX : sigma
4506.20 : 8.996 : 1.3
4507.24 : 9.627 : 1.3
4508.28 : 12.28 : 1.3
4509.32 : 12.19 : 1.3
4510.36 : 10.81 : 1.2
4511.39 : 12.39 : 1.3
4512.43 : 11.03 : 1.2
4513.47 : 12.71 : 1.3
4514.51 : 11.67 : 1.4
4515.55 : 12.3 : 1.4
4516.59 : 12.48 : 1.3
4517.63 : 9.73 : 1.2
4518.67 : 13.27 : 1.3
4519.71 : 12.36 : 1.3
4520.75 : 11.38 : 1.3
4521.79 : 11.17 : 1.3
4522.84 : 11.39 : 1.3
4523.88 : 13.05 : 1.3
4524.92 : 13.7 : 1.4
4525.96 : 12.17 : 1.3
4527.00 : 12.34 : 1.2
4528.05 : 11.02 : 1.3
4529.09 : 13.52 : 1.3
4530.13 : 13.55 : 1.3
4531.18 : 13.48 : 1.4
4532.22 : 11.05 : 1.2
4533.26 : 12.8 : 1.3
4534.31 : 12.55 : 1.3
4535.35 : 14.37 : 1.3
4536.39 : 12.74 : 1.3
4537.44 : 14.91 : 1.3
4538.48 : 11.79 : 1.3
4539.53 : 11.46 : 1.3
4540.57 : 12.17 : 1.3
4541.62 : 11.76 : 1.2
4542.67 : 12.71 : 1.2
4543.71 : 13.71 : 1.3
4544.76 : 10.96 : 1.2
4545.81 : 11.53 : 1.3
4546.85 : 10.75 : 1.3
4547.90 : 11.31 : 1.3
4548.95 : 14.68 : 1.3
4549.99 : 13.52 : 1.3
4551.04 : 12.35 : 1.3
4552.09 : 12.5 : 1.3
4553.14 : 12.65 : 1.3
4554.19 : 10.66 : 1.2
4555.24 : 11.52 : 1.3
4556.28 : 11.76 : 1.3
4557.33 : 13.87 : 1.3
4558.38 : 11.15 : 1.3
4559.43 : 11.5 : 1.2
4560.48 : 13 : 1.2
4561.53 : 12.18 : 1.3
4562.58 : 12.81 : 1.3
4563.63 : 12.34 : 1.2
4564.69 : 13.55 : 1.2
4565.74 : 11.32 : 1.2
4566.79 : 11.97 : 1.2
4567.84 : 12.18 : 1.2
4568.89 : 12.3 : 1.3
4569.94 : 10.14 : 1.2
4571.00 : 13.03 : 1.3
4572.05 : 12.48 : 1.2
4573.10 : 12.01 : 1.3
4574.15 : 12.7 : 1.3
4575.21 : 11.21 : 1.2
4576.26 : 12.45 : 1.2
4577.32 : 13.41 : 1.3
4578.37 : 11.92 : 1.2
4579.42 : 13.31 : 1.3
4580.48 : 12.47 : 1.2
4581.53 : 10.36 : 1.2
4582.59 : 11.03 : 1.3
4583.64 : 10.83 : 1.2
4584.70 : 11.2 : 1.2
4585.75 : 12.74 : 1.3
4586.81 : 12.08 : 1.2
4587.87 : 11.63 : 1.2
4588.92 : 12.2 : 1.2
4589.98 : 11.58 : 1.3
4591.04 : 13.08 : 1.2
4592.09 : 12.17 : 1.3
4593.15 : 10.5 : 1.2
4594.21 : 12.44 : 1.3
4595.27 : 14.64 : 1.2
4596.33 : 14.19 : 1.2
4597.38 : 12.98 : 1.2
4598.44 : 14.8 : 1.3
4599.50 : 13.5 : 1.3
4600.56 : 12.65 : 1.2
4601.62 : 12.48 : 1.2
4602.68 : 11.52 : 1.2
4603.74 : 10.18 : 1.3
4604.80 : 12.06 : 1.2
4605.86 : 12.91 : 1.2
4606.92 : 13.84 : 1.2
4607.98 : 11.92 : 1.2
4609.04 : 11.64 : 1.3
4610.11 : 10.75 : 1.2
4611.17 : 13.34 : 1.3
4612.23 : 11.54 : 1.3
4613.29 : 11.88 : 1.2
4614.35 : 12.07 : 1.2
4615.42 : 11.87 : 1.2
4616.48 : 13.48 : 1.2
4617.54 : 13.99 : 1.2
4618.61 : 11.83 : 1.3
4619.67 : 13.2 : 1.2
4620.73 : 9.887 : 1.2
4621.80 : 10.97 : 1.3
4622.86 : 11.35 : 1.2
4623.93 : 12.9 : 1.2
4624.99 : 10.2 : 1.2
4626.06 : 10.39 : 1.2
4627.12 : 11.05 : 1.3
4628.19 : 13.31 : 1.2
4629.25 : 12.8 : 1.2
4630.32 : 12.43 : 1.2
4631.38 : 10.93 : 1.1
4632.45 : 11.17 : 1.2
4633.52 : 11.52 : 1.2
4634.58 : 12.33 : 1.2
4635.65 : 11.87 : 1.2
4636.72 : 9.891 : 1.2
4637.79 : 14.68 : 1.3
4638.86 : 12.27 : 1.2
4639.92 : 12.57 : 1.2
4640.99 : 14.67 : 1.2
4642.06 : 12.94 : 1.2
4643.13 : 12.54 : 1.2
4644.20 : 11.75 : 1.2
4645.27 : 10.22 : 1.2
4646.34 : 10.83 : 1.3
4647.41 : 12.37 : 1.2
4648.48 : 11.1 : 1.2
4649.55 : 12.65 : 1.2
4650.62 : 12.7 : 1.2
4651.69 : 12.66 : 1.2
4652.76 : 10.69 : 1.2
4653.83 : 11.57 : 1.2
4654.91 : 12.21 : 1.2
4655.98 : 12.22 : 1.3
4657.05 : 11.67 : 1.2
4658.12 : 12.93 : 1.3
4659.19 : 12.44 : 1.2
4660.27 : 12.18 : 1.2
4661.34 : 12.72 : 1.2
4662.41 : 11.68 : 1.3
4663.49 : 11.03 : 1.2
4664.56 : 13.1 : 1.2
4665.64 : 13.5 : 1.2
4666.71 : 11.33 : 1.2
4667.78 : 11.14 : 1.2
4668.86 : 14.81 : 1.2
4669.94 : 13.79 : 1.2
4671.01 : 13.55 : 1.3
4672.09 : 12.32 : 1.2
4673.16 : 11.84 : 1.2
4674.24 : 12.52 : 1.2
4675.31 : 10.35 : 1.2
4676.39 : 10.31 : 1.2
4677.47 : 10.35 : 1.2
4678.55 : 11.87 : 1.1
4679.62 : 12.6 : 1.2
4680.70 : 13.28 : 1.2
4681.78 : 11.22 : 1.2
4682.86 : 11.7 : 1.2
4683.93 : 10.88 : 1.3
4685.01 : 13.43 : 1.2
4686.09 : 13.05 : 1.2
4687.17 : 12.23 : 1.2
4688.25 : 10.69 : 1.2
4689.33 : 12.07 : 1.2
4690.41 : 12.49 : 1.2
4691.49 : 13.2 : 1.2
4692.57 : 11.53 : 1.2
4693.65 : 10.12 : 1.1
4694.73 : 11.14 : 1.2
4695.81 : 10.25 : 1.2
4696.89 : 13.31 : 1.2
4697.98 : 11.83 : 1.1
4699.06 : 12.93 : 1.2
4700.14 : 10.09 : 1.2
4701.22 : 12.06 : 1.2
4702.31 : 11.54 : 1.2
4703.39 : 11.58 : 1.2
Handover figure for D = 2.2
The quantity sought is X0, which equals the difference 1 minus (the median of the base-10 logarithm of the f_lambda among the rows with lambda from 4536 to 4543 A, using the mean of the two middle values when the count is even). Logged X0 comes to -0.085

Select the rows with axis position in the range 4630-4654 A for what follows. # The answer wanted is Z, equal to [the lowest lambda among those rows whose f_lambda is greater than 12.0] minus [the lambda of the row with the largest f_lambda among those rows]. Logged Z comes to -7.5 A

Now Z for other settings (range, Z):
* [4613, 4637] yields -3.2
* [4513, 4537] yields -21.9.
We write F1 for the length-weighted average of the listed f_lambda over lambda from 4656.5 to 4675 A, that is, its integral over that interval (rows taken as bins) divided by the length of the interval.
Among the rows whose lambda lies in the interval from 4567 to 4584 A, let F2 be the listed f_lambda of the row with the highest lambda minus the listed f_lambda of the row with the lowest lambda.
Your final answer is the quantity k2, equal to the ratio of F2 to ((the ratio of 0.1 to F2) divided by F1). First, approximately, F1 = 12.5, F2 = -1.35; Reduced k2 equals 227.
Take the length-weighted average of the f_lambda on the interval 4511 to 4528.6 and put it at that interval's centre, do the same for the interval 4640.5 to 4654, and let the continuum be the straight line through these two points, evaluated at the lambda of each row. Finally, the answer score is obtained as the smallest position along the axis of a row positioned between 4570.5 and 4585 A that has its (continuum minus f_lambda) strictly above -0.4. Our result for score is 4573.10 A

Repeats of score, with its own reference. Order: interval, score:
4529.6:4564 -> 4532.22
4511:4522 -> 4511.39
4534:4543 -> 4538.48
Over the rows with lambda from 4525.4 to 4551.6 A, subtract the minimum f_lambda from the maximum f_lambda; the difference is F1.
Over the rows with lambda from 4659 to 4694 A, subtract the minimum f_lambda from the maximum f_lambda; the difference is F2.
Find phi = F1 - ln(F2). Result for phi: 2.6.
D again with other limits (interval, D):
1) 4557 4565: 2.7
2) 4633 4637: 2.4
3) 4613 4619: 2.2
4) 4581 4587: 2.4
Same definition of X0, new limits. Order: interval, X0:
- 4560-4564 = -0.099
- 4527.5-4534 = -0.118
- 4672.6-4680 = -0.073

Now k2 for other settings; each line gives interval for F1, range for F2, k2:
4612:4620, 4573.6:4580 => 47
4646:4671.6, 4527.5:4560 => 28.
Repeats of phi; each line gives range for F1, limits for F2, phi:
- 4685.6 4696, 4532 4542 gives 1.7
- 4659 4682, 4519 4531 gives 3.5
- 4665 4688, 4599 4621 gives 3.1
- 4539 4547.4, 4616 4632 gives 1.5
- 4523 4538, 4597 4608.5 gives 2.4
